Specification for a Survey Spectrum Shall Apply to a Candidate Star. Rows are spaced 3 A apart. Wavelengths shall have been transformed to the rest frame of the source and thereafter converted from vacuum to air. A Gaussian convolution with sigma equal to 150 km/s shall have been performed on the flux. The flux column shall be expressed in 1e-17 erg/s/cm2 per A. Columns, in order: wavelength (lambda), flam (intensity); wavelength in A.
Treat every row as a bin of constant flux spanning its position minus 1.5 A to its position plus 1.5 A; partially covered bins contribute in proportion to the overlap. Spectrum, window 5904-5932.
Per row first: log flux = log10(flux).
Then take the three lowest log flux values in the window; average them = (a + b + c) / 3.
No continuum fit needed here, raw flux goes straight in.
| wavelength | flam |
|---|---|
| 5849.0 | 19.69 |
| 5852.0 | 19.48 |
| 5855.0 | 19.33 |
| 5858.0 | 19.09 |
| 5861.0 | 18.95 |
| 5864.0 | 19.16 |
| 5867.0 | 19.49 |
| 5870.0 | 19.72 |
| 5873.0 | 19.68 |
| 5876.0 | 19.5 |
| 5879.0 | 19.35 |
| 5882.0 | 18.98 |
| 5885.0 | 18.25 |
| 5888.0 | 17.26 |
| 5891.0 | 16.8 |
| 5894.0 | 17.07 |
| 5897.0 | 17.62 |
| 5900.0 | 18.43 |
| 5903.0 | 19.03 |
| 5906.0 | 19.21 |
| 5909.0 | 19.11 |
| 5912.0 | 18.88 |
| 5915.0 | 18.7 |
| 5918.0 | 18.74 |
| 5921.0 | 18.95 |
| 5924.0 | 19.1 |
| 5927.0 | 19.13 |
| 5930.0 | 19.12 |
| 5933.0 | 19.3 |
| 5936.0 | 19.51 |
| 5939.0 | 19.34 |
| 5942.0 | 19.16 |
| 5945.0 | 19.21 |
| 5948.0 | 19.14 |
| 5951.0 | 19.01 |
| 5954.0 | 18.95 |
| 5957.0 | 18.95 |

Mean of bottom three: 1.274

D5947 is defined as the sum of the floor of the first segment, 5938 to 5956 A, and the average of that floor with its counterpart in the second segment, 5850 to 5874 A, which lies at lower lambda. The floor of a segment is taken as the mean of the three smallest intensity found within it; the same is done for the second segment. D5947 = 38.1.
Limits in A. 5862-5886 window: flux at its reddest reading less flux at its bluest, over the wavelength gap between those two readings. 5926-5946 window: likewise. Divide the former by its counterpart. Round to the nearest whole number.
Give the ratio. -10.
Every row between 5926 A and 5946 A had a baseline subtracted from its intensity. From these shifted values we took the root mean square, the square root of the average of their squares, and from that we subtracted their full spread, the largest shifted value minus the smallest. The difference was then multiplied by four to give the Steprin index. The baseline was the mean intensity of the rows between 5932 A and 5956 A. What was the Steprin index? -1.0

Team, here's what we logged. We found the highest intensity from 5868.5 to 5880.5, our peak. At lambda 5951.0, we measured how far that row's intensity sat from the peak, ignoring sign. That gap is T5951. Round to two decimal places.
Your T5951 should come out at 0.71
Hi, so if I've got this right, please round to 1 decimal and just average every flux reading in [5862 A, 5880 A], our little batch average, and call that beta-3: 19.5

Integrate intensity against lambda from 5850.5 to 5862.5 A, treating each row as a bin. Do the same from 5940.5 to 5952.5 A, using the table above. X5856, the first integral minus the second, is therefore 1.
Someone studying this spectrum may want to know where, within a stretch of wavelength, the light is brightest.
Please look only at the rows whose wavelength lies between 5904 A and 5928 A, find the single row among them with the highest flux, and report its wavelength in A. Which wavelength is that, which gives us 5906.0 A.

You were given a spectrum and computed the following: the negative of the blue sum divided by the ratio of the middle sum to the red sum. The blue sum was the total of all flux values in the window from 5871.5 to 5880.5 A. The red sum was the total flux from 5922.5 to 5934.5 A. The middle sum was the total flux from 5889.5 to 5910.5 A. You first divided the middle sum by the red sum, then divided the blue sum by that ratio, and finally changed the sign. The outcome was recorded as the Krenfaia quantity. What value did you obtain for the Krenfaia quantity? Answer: -35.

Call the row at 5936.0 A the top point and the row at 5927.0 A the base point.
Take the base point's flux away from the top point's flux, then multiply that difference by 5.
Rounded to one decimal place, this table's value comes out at 1.9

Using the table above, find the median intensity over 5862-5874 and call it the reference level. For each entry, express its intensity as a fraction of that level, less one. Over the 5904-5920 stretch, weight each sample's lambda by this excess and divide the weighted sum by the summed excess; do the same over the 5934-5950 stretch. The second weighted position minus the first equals 30.4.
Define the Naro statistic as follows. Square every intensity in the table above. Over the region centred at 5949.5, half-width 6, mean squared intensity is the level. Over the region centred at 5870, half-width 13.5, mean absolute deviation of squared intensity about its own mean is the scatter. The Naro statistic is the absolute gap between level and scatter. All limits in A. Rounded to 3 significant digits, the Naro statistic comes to 354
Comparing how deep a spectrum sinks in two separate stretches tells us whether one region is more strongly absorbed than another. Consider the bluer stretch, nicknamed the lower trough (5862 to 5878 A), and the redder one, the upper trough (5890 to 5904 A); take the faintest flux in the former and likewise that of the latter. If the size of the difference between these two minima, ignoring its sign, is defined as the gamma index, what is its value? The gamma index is 2.4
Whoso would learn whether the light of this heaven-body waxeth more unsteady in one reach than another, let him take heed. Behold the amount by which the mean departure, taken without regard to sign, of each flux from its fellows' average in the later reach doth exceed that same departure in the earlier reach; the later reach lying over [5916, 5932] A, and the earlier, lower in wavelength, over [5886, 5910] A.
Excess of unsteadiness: -0.75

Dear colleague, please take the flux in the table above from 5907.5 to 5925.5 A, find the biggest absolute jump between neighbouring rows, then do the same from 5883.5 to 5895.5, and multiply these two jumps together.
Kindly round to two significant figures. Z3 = 0.23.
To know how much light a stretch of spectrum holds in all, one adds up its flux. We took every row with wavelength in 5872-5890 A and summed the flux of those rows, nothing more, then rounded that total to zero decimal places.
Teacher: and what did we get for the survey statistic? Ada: 113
